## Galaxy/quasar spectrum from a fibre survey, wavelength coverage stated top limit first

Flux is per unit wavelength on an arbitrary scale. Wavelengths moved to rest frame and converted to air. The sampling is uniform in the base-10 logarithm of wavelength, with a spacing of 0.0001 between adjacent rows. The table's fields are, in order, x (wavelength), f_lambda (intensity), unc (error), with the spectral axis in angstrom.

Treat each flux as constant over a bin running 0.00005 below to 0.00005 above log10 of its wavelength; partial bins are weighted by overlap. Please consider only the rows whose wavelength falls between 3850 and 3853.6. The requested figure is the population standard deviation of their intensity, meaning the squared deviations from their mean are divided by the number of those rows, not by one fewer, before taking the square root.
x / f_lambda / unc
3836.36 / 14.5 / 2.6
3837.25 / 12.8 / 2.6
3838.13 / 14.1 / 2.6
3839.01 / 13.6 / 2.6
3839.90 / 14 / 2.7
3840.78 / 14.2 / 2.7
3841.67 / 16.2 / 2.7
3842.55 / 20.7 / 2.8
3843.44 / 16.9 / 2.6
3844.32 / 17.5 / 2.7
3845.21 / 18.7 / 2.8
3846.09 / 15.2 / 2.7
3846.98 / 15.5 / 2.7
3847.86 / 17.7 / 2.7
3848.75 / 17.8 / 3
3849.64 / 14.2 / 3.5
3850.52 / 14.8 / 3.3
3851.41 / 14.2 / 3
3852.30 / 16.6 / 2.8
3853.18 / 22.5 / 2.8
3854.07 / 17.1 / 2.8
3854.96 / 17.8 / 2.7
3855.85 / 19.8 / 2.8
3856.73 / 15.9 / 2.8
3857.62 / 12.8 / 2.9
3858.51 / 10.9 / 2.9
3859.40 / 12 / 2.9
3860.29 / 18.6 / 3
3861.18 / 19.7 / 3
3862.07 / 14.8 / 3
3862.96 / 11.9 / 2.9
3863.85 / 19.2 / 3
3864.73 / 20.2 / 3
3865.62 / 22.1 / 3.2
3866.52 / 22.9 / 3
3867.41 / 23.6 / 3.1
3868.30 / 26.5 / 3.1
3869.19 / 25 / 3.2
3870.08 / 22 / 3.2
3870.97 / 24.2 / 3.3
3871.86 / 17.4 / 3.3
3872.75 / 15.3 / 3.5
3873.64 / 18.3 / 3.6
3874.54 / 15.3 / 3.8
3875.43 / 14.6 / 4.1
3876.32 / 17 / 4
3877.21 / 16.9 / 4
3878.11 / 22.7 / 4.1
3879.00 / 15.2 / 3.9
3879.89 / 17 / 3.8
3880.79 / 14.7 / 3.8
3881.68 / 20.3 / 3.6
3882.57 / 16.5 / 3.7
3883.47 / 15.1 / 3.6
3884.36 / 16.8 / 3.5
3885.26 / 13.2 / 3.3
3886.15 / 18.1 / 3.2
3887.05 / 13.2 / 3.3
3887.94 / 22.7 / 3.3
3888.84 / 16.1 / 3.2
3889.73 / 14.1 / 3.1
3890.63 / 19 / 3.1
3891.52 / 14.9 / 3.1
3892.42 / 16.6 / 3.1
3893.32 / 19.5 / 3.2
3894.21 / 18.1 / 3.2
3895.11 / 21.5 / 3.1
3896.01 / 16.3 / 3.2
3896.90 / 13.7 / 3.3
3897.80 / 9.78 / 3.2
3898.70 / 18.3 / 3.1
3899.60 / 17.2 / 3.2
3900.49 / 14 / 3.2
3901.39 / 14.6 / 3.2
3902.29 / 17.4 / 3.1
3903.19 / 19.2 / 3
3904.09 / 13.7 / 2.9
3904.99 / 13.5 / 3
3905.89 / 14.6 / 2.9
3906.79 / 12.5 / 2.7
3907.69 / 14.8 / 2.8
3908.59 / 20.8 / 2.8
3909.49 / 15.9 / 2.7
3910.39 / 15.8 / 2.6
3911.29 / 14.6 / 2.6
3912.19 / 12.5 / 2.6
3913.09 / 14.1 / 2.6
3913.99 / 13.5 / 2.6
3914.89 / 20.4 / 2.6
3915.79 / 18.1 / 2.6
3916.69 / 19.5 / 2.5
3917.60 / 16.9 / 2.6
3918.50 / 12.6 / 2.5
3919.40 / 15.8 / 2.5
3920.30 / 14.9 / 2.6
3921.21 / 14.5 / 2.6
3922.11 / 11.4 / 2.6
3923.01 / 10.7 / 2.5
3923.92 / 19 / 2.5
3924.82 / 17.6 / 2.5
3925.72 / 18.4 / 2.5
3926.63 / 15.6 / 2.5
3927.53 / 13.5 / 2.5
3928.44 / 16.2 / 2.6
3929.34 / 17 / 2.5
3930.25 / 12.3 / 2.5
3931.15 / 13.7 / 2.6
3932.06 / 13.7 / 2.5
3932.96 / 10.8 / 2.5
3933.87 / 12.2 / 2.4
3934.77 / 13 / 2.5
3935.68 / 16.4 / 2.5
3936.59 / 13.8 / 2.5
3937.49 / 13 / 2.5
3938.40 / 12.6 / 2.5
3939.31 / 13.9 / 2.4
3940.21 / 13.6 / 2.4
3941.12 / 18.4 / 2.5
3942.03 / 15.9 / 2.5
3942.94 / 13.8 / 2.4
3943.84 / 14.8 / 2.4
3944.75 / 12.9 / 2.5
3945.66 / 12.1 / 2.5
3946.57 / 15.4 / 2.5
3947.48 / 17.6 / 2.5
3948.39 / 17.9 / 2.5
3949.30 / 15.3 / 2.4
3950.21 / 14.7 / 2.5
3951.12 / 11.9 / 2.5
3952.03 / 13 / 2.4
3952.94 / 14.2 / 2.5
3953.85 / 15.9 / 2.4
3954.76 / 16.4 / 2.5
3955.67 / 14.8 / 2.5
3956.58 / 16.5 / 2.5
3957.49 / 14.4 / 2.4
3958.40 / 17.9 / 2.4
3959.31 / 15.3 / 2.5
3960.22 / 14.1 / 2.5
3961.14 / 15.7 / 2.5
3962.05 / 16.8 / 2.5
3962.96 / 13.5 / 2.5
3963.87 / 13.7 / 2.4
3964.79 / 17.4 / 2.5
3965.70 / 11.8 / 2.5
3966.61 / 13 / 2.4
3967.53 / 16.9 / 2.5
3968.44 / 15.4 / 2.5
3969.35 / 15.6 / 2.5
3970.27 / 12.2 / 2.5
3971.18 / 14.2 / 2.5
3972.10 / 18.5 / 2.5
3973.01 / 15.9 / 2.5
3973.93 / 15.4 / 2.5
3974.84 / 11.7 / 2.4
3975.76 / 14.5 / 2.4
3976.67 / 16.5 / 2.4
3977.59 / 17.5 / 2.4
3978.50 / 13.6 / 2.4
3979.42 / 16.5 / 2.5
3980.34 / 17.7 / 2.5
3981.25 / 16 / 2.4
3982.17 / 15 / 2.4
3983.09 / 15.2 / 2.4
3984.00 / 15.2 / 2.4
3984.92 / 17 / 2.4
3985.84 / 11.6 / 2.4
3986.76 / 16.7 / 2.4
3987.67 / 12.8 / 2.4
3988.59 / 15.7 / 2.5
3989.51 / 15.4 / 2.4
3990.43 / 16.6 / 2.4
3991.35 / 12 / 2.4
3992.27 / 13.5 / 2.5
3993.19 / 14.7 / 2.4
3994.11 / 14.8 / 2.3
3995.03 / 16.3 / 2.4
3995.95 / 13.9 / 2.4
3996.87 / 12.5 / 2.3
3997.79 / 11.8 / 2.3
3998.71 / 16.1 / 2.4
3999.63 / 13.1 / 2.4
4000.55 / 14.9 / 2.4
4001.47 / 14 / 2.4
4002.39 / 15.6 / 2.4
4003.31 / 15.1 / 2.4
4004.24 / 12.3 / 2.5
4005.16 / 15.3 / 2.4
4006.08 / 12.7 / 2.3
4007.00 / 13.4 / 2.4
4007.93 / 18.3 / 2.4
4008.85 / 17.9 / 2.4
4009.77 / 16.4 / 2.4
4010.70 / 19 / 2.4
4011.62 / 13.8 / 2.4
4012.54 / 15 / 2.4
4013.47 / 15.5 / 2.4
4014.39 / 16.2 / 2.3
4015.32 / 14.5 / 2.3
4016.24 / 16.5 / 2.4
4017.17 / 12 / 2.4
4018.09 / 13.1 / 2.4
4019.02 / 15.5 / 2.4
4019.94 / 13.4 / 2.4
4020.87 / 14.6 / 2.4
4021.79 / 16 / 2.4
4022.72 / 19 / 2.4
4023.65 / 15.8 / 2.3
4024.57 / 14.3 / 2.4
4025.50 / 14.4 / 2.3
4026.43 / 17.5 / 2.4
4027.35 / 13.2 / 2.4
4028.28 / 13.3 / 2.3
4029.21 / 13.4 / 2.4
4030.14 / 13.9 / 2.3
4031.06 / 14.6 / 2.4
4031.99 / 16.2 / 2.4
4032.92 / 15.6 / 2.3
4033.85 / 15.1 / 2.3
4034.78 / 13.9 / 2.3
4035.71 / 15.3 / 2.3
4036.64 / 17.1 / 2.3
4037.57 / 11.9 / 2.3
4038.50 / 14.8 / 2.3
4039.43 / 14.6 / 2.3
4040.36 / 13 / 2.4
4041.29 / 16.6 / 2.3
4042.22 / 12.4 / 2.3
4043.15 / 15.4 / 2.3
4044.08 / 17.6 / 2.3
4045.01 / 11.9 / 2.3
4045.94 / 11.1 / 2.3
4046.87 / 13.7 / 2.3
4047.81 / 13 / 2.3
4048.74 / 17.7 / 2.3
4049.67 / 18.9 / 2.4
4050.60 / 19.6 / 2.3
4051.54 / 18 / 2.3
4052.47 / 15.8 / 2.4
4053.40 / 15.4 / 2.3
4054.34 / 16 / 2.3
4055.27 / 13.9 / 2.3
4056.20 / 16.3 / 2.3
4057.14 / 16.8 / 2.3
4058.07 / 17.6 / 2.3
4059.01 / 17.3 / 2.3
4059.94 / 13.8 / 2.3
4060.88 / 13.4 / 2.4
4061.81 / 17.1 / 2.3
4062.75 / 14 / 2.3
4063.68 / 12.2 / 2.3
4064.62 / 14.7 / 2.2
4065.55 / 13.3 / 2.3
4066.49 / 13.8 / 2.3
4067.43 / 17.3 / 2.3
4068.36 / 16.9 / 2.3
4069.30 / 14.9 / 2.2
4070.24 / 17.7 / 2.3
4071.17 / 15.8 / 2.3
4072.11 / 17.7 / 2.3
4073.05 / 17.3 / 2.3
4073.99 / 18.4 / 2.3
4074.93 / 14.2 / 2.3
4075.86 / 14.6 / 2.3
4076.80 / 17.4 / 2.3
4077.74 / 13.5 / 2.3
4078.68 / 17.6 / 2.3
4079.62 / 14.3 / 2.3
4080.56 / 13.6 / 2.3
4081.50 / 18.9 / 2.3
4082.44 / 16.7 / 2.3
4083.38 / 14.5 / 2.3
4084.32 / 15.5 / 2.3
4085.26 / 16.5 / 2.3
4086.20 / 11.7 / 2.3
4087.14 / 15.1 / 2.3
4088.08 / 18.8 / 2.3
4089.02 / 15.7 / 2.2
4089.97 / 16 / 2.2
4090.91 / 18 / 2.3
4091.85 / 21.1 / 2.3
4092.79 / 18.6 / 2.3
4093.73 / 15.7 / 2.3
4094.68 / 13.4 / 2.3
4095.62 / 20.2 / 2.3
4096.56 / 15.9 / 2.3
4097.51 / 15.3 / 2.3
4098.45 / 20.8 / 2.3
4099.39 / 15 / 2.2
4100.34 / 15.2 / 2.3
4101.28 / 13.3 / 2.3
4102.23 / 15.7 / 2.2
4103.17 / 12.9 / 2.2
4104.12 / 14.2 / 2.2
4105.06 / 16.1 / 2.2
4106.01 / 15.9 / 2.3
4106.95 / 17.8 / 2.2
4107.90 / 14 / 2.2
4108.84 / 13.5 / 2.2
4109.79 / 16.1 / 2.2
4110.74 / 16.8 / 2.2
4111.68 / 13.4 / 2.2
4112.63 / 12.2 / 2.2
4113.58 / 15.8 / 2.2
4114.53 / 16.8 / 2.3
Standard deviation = 3.3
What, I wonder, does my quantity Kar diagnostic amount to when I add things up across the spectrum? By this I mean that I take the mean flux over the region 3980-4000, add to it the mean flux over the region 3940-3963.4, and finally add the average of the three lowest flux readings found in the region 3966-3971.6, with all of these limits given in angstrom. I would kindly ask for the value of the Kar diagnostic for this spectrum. 43.0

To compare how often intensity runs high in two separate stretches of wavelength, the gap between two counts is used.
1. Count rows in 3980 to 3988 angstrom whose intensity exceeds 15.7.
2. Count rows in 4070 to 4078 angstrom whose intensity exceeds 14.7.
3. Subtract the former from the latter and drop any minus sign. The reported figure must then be 2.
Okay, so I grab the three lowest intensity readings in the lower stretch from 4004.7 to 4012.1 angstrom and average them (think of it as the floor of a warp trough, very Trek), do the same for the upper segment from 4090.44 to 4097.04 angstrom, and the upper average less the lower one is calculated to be 1.7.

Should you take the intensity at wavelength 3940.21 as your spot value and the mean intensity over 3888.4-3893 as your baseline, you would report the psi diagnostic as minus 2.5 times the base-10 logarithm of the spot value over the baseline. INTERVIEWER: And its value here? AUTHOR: 0.19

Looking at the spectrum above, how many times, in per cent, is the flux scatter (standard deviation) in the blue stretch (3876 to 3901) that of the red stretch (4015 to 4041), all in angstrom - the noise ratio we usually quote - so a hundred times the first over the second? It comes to 181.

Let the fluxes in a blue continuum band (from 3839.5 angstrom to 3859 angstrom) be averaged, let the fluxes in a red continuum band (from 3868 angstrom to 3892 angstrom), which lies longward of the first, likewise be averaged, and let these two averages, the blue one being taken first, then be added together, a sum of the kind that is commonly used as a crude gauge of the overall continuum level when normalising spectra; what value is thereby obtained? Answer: 34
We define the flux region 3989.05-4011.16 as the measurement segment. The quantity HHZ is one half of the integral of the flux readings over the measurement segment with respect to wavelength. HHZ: 163.8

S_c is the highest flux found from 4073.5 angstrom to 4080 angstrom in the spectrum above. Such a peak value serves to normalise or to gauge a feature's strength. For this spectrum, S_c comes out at 18.4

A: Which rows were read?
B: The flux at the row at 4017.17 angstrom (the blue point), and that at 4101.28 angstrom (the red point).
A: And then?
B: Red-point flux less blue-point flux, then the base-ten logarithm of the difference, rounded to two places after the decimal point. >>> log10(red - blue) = 0.11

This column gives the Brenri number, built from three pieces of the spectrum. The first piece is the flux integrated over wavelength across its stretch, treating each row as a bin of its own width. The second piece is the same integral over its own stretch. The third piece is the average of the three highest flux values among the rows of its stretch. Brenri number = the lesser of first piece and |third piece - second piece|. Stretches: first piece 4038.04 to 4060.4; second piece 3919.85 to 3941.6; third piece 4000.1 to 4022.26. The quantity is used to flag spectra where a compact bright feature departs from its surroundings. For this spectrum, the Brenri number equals 295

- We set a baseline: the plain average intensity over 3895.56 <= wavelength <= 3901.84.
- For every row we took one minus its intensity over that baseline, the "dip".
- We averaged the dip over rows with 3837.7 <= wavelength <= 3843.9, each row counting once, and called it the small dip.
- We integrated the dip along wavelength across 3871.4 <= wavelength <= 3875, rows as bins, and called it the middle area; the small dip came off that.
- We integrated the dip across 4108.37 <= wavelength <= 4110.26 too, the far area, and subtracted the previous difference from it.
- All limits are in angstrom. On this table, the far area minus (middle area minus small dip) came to 0.4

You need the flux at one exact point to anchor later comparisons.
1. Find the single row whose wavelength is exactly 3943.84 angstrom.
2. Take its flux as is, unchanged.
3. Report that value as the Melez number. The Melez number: 14.8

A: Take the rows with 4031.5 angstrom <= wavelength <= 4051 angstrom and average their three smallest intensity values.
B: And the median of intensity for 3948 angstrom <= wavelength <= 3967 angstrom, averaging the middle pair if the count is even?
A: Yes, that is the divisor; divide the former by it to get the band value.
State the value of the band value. 0.79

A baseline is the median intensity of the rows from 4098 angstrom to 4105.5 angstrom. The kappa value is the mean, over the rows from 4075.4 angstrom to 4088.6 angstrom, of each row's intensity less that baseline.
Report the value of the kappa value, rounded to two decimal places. 0.52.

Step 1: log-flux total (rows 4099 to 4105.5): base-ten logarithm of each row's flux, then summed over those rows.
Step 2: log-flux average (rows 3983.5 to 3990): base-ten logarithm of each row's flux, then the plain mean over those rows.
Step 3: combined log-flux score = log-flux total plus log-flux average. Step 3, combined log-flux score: 9.3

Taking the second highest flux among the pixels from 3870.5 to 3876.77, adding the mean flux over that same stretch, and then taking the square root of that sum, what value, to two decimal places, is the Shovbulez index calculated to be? 5.98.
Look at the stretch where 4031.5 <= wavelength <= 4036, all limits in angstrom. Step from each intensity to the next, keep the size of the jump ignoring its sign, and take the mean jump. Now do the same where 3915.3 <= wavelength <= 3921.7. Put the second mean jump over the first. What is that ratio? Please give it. 2.31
